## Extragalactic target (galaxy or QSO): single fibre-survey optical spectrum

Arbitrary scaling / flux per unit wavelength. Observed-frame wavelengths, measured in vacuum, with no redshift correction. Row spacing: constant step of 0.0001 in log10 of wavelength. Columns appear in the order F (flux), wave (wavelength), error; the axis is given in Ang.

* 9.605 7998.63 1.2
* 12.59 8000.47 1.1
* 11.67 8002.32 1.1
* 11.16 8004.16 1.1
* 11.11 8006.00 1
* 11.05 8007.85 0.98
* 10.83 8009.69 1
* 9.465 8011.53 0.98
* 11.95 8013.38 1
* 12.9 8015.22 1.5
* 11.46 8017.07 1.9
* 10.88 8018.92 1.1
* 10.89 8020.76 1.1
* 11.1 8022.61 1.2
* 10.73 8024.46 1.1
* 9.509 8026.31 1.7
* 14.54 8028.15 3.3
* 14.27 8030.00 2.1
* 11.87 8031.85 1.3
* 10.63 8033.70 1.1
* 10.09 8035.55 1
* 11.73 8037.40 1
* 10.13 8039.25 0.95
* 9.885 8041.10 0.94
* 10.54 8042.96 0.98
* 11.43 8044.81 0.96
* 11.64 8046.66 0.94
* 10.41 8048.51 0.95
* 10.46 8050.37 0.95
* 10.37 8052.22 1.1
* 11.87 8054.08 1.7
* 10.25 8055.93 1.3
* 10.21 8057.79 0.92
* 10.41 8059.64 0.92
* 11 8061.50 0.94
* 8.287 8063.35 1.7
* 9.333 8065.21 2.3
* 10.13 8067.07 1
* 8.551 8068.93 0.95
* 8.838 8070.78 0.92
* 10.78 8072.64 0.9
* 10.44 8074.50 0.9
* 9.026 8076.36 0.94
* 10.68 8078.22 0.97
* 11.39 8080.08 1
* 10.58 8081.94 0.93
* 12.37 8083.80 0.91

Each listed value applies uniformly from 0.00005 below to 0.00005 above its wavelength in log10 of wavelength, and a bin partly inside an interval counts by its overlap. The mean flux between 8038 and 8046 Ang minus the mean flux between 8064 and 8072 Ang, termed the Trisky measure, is 1.3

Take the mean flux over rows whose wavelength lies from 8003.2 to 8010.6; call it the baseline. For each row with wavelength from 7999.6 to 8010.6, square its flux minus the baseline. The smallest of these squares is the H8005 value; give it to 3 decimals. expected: 0.000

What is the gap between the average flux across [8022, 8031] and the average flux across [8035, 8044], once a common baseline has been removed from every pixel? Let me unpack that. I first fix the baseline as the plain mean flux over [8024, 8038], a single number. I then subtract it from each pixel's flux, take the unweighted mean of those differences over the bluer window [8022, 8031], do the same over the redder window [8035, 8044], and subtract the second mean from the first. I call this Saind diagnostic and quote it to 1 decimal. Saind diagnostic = 1.6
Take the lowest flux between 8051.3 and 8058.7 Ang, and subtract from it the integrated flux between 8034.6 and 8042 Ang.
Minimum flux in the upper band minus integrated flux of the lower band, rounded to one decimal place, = -67.2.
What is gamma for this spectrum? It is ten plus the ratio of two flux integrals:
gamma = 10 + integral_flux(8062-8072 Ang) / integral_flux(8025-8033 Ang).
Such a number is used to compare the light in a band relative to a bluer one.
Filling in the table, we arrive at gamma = 10.9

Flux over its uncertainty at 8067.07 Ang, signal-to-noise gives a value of 10.1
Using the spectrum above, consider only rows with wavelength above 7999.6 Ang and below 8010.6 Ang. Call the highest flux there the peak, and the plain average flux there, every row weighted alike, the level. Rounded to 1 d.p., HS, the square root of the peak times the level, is 12.0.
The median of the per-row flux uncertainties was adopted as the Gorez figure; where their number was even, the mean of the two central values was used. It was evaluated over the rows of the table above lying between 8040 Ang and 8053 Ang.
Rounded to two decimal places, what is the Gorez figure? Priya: 0.95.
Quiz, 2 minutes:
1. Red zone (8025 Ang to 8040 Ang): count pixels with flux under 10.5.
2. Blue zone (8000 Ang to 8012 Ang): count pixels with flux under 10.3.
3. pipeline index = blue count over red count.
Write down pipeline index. 0.33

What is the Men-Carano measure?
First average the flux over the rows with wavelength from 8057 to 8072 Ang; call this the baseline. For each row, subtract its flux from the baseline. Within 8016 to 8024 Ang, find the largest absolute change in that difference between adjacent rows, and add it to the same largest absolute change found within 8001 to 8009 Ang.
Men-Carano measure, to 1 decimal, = 1.1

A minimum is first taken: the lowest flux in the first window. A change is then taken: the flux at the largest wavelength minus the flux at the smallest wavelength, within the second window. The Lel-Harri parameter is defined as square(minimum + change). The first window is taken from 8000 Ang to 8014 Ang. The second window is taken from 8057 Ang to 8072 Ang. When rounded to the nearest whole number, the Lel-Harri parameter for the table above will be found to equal 65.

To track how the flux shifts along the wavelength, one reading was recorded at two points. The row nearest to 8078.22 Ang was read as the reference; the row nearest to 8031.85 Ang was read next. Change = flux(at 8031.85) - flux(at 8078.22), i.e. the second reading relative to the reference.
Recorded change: 1.2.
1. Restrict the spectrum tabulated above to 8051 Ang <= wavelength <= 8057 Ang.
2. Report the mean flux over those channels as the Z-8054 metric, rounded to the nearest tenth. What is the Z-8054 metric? 10.8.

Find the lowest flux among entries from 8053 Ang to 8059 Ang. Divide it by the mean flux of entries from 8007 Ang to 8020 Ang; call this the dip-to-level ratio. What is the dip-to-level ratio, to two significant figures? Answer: 0.91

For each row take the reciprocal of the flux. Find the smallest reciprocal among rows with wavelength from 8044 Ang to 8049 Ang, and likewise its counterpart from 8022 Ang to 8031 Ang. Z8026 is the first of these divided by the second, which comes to 1.25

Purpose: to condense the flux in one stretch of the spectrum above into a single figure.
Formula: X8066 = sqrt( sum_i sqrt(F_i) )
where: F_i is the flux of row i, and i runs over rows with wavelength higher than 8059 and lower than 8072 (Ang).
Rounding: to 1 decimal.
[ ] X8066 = 4.6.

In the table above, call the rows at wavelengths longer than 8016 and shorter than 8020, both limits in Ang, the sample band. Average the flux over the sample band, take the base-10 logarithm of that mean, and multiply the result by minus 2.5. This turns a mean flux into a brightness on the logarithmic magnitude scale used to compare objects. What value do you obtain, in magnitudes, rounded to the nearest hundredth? -2.62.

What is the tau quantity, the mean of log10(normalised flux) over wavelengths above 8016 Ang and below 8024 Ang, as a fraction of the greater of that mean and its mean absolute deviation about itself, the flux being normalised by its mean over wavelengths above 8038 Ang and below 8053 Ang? 1.00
